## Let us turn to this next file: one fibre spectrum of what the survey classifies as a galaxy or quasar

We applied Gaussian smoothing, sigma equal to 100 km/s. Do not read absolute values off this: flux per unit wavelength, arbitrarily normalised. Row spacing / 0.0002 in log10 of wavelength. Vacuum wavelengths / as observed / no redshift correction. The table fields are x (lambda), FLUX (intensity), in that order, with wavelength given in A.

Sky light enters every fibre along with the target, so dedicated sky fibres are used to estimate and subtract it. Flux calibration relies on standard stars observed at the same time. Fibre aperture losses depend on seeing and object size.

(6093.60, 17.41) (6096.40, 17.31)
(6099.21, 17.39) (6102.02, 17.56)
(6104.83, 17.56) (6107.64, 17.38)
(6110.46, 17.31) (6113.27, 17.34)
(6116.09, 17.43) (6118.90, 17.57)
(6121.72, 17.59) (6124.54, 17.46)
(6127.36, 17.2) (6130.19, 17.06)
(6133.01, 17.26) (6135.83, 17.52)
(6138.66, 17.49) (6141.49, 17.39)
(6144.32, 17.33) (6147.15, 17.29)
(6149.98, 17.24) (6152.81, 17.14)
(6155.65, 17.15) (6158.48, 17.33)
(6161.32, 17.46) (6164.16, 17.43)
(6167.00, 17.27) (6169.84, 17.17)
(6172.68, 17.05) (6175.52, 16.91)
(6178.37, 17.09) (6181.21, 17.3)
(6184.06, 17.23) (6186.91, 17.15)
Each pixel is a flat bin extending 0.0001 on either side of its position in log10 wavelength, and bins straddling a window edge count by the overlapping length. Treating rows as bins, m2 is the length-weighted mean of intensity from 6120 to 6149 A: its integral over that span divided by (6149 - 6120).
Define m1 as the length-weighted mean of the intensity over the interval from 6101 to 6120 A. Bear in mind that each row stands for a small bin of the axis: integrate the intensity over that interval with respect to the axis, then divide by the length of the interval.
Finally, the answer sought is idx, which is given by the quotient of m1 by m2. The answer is 1.005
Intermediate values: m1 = 17.4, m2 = 17.4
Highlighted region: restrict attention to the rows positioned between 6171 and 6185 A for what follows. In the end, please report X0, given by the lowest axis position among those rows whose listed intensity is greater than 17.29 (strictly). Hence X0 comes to 6181.21 A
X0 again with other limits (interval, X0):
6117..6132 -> 6118.90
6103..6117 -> 6104.83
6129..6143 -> 6135.83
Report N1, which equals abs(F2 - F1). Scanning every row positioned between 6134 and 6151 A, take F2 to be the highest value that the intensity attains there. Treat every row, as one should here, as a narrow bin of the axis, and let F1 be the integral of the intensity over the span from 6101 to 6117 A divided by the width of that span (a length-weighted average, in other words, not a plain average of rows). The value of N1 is 0.10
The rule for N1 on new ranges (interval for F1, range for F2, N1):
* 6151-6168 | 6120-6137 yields 0.30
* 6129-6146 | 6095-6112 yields 0.21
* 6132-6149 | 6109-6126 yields 0.21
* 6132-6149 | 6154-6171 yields 0.08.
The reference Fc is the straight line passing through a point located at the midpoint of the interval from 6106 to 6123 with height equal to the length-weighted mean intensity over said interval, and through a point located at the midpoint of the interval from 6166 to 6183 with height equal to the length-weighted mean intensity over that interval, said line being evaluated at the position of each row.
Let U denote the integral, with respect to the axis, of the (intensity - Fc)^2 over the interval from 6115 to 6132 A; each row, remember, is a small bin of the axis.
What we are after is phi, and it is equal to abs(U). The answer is 0.52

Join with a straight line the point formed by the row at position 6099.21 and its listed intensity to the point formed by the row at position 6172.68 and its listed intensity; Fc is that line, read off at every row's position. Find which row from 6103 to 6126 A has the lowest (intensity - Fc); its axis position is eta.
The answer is 6110.46 A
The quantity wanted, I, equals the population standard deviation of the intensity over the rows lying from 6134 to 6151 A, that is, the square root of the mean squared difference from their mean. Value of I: 0.10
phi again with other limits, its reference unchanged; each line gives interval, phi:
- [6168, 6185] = 0.33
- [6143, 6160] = 0.10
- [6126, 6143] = 0.57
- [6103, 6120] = 0.19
